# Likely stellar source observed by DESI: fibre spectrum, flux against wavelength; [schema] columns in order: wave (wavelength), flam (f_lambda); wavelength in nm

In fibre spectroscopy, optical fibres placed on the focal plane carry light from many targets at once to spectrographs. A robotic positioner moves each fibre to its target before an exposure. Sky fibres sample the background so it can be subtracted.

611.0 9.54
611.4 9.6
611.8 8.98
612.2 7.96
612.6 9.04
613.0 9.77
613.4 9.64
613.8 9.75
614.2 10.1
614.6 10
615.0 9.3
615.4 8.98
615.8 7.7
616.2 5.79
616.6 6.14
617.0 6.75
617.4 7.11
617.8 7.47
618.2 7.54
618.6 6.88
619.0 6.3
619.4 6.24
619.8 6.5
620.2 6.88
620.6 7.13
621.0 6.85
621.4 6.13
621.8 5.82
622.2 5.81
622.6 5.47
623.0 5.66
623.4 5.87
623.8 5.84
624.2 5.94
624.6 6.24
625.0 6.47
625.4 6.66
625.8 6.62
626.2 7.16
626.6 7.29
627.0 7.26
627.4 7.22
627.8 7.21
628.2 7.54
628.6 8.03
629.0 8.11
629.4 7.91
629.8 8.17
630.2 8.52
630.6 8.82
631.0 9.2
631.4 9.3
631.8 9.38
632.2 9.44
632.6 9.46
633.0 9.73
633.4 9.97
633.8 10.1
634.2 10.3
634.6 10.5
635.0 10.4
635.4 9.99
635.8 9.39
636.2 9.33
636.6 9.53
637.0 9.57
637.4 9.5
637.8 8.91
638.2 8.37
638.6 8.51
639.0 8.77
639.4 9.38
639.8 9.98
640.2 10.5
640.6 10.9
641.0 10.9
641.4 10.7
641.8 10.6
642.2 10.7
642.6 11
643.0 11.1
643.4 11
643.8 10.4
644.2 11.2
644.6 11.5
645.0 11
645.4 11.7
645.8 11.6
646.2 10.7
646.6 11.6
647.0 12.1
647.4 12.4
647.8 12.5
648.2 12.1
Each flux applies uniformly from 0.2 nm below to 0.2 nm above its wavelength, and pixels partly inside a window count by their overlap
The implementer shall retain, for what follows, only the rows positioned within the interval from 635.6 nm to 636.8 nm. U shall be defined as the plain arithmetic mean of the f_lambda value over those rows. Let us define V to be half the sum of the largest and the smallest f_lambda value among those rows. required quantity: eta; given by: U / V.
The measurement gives 1.00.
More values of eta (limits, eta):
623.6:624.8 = 0.99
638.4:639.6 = 0.99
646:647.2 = 1.01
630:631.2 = 1.00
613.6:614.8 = 1.00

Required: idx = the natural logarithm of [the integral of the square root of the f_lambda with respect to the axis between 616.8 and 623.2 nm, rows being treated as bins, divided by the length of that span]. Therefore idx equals 0.94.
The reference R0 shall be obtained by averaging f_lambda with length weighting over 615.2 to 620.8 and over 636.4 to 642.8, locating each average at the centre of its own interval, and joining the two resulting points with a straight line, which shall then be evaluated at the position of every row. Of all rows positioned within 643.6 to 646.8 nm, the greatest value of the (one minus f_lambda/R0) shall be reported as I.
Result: 0.00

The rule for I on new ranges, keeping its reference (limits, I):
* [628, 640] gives 0.13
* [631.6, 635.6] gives -0.06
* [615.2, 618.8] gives 0.14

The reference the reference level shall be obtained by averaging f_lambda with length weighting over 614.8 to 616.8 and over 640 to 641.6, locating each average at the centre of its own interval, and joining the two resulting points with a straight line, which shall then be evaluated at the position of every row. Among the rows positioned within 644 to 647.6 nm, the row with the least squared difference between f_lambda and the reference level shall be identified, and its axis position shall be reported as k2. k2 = 644.2 nm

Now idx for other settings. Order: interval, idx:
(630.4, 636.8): 1.13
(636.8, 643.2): 1.15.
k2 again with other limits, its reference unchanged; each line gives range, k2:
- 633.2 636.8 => 635.4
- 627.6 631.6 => 631.4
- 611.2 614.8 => 612.2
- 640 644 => 642.6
